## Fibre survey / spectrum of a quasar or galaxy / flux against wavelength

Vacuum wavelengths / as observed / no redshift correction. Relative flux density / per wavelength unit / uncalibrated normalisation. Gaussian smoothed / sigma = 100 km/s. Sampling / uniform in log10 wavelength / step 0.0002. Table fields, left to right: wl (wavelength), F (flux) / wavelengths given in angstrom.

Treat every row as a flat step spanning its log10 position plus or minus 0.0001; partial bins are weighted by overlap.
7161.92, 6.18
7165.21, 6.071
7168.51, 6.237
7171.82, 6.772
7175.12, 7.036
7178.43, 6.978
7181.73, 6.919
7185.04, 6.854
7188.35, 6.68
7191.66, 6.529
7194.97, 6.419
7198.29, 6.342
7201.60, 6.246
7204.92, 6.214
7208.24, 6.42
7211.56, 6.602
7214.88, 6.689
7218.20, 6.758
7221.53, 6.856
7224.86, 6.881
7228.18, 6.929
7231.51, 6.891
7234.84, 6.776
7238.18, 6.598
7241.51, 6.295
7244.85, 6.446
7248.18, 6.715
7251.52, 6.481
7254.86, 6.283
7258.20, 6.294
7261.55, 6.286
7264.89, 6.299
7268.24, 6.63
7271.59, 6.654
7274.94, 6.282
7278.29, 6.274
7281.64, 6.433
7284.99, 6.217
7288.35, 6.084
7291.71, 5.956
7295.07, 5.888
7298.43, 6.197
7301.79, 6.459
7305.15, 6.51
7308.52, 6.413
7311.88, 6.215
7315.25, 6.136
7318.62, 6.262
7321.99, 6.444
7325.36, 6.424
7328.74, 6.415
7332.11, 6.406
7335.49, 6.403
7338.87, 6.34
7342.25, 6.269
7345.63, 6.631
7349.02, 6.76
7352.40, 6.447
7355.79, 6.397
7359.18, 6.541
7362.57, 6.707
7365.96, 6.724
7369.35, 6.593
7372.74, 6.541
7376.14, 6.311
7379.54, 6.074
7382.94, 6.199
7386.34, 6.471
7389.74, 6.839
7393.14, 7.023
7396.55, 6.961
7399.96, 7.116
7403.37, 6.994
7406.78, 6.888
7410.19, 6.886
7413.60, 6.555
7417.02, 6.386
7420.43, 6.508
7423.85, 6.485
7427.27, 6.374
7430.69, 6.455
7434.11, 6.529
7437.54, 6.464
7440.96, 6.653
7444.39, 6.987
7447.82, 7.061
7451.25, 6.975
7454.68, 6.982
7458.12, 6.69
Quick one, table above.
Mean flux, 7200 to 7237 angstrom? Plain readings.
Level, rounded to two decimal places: 6.66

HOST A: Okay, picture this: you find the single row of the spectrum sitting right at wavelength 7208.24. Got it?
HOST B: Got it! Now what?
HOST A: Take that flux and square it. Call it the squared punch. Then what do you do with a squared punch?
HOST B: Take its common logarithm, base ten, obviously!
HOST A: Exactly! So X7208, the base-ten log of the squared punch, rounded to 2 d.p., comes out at 1.62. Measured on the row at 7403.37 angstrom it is 1.69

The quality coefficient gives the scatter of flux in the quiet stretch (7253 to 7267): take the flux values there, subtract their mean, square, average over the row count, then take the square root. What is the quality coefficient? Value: 0.01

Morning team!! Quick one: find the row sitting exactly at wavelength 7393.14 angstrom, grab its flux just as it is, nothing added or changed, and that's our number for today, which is 7.023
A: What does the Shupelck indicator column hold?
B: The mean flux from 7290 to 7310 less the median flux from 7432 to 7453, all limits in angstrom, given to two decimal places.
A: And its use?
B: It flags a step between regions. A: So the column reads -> -0.58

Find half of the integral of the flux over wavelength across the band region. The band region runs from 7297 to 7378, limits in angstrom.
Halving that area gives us 261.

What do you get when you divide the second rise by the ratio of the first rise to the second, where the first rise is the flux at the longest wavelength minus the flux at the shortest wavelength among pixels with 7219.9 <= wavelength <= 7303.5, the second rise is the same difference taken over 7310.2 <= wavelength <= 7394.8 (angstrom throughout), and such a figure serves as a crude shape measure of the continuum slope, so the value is -1.6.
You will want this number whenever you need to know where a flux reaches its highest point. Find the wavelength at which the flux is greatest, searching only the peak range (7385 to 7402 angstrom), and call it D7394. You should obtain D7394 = 7399.96 angstrom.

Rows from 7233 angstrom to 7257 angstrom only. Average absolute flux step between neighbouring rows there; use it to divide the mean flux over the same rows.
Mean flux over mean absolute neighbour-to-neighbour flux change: 29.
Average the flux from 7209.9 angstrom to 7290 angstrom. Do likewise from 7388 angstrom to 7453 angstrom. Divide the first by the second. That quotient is 0.97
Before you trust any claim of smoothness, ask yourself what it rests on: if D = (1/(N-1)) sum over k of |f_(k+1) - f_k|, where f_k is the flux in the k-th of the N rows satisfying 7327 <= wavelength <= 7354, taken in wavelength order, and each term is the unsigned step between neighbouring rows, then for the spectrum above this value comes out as 0.14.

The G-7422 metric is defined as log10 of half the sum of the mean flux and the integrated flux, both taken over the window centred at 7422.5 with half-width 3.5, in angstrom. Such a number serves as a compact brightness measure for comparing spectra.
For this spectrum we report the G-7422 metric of 1.41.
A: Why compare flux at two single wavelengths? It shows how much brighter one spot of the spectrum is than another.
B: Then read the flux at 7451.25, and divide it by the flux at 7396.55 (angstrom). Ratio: 1.00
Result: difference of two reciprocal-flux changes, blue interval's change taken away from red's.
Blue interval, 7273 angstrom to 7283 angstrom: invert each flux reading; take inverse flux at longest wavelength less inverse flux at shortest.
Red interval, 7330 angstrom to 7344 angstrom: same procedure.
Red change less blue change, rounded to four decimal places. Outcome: 0.0071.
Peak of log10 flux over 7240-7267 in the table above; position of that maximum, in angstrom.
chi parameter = 7248.18 angstrom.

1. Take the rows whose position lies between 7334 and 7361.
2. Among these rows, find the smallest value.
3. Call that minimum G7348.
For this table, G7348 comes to 6.269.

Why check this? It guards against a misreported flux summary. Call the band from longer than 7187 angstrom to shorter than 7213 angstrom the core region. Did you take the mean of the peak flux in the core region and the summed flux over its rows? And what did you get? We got 29.1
